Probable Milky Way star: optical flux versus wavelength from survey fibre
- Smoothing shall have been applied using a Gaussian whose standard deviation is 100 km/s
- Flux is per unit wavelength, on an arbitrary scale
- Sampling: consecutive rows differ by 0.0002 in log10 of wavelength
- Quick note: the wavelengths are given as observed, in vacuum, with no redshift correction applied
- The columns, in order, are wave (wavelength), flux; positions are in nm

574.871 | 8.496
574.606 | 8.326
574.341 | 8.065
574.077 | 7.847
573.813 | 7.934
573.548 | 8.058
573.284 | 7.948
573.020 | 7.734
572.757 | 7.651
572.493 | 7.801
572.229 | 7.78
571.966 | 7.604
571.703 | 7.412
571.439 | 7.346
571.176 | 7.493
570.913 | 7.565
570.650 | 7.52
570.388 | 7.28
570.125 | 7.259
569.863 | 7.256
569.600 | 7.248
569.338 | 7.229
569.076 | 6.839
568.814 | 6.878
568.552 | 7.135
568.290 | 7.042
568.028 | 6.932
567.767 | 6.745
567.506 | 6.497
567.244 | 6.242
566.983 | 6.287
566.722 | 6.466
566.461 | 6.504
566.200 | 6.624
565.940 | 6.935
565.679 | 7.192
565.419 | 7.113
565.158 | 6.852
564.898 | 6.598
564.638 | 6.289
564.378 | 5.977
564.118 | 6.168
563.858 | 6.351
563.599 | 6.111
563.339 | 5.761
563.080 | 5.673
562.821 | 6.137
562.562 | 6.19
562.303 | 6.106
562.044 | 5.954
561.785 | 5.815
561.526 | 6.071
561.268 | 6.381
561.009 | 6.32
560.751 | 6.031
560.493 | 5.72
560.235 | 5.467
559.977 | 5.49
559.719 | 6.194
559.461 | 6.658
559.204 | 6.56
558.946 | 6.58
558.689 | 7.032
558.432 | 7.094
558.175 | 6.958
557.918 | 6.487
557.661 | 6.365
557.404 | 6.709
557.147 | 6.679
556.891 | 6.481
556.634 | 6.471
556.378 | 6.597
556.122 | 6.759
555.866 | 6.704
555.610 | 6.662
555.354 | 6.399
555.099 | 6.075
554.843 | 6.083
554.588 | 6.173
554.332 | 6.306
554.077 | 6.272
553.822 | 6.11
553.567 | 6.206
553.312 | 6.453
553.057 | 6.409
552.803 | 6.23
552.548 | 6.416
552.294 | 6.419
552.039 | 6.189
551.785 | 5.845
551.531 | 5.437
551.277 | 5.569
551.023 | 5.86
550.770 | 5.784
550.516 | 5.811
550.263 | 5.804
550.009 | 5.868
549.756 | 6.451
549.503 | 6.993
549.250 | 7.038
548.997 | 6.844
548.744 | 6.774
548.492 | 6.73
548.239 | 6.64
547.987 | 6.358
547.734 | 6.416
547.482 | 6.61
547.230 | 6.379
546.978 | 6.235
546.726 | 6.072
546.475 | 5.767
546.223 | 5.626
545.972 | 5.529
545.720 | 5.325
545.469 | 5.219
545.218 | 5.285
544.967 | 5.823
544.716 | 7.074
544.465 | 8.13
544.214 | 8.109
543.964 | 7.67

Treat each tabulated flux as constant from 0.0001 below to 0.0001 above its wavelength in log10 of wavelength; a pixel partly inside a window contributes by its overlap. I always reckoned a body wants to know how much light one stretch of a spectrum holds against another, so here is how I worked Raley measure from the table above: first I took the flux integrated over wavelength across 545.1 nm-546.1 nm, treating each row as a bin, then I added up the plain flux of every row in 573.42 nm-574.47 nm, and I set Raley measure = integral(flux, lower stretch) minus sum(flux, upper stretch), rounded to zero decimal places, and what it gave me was -27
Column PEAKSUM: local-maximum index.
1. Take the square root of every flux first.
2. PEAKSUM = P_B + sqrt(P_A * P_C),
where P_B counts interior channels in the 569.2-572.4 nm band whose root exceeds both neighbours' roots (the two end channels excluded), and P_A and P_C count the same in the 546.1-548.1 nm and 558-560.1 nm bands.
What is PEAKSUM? 2.4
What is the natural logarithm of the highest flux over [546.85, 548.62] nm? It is 1.91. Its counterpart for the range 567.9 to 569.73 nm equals 1.98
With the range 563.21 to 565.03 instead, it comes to 1.89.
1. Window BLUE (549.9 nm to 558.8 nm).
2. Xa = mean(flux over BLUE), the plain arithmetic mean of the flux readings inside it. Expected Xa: 6.3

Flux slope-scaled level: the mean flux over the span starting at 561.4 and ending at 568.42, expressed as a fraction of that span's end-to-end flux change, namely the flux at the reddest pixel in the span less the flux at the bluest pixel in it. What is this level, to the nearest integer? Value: 7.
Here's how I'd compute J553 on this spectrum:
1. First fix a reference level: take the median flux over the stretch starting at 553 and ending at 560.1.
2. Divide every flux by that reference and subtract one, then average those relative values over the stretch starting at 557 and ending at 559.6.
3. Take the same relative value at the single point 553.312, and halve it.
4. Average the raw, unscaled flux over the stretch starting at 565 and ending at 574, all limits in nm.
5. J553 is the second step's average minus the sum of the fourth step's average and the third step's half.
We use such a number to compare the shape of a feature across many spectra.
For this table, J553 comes -7.15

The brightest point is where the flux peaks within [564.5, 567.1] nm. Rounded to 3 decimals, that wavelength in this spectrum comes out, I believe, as 565.679 nm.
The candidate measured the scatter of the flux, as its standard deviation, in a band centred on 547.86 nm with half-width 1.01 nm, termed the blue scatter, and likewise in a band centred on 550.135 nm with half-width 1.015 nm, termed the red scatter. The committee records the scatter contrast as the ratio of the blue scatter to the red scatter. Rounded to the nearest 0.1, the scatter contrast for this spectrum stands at 0.4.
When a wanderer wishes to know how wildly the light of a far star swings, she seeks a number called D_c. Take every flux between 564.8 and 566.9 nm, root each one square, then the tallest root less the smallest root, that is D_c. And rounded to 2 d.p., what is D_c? 0.14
